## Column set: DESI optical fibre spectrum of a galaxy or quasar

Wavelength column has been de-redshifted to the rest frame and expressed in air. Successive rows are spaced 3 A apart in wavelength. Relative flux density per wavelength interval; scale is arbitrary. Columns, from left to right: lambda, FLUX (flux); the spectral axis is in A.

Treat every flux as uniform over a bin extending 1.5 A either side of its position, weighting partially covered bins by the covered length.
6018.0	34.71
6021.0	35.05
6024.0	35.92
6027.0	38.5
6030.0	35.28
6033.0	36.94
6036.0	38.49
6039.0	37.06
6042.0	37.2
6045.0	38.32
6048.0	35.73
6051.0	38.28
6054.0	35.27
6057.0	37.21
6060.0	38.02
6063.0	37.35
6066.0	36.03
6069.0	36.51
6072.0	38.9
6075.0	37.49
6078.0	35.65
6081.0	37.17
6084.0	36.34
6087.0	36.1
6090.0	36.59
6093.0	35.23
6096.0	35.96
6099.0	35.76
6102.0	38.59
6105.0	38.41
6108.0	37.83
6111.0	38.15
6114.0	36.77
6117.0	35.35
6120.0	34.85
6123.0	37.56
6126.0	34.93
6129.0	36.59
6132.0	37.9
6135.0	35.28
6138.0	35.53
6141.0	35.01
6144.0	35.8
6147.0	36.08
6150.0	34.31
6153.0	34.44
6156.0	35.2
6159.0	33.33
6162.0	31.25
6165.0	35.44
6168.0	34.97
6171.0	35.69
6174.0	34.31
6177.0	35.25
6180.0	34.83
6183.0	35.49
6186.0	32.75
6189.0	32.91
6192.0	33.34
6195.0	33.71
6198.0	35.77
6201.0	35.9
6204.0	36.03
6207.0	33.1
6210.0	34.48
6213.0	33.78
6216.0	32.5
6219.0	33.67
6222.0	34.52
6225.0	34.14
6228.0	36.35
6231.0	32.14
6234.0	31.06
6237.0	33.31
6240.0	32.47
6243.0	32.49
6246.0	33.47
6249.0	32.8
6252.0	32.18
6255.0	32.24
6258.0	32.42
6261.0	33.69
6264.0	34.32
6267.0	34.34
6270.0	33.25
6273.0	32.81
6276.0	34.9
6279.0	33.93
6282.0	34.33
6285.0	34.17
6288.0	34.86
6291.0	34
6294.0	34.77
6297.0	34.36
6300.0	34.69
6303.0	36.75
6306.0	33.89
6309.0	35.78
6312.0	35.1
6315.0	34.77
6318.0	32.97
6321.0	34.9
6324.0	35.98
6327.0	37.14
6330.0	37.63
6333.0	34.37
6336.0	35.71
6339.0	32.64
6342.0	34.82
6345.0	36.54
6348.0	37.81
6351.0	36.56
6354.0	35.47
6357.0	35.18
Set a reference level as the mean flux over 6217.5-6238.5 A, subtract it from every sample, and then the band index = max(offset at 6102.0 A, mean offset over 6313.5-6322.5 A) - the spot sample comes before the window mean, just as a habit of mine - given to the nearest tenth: 5.0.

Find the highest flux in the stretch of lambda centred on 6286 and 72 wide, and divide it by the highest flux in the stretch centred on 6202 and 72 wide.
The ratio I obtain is 1.01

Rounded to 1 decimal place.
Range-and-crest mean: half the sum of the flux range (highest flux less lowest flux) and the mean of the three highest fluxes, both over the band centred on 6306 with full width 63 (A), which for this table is 20.9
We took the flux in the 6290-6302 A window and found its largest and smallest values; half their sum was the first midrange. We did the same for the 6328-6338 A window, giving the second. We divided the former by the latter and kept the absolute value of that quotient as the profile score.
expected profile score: 0.96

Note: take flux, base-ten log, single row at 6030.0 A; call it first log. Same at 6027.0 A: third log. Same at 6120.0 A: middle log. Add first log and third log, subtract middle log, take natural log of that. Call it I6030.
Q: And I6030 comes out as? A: 0.464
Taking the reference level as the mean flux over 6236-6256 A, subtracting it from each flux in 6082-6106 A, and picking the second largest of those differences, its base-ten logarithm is 0.8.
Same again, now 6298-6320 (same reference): 0.5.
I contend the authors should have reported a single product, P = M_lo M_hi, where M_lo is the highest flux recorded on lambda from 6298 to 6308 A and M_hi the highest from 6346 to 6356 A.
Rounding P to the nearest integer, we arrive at 1390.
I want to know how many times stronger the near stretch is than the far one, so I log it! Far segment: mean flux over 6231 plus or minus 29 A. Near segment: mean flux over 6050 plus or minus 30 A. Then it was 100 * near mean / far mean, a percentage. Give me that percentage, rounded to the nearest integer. 111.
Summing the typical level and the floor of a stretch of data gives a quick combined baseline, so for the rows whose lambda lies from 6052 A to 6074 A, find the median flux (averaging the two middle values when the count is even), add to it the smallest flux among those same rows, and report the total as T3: 72.5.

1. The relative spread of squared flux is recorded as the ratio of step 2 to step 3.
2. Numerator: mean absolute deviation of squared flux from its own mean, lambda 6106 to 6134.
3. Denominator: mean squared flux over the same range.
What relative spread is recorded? 0.059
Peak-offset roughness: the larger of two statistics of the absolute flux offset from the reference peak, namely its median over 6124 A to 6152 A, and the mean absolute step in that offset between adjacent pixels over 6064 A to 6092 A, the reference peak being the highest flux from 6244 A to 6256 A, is 2.06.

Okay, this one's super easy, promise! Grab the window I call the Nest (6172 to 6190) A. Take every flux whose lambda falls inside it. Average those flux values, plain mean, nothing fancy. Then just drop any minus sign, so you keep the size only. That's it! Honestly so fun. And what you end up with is 34.3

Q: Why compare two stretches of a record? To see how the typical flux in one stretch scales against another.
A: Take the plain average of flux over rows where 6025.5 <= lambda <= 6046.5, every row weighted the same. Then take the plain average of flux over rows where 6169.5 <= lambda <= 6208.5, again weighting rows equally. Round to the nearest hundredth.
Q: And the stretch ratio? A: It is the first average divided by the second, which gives 1.08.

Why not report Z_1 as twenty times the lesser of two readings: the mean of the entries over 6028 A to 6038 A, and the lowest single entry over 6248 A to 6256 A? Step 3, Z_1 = 644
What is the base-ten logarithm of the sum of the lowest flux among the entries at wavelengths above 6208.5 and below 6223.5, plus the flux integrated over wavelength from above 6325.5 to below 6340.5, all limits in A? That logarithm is 2.75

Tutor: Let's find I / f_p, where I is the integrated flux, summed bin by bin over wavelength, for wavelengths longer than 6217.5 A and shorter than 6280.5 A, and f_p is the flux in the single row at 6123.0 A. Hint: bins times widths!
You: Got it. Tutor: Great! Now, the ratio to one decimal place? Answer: 56.0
